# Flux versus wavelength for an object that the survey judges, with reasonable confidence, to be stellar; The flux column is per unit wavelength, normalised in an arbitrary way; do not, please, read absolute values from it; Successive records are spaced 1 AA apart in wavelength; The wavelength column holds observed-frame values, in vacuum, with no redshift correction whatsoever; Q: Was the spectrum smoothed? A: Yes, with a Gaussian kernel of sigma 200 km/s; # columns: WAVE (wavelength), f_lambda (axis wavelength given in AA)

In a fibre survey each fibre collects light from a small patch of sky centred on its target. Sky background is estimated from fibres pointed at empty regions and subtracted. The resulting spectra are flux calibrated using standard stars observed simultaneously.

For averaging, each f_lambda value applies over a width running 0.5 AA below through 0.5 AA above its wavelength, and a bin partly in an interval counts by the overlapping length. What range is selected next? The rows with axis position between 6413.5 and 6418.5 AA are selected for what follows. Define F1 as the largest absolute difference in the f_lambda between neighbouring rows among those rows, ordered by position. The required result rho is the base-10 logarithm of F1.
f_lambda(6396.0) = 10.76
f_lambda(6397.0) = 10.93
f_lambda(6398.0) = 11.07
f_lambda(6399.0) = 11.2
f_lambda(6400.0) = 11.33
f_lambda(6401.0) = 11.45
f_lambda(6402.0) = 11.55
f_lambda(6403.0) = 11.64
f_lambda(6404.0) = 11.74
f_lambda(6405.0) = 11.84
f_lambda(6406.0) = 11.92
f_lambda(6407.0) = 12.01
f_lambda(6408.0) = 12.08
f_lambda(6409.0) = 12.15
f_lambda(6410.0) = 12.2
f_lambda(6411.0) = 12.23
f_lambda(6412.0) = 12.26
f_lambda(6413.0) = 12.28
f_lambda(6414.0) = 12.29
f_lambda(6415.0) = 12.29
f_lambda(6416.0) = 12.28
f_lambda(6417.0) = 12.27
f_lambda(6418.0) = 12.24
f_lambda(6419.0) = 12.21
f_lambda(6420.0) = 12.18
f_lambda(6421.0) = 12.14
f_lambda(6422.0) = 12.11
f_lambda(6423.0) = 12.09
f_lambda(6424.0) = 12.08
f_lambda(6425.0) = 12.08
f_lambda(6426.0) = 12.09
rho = -1.52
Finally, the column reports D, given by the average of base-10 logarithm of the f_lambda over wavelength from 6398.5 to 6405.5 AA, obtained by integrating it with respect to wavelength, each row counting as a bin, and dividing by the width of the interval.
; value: 1.06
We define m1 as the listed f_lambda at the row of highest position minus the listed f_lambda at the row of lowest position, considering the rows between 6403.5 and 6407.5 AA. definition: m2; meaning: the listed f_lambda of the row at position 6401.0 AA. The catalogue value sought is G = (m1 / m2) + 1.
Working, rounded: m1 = 0.27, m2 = 11.45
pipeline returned 1.02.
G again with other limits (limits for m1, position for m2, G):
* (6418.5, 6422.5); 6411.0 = 0.99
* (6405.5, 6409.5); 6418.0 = 1.02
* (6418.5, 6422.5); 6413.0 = 0.99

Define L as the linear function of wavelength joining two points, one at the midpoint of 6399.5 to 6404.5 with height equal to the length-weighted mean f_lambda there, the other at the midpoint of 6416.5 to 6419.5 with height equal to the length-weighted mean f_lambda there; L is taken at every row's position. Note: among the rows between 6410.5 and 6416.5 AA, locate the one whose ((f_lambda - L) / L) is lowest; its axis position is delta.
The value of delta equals 6416.0 AA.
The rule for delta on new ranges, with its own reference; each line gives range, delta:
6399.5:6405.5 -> 6400.0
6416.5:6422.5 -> 6422.0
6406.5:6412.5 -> 6407.0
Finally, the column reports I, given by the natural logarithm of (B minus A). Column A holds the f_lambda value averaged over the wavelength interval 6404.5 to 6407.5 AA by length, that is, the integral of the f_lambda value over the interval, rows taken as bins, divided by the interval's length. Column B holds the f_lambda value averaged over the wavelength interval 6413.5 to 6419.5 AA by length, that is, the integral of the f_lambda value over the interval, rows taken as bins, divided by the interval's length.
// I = -1.1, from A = 11.9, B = 12.3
